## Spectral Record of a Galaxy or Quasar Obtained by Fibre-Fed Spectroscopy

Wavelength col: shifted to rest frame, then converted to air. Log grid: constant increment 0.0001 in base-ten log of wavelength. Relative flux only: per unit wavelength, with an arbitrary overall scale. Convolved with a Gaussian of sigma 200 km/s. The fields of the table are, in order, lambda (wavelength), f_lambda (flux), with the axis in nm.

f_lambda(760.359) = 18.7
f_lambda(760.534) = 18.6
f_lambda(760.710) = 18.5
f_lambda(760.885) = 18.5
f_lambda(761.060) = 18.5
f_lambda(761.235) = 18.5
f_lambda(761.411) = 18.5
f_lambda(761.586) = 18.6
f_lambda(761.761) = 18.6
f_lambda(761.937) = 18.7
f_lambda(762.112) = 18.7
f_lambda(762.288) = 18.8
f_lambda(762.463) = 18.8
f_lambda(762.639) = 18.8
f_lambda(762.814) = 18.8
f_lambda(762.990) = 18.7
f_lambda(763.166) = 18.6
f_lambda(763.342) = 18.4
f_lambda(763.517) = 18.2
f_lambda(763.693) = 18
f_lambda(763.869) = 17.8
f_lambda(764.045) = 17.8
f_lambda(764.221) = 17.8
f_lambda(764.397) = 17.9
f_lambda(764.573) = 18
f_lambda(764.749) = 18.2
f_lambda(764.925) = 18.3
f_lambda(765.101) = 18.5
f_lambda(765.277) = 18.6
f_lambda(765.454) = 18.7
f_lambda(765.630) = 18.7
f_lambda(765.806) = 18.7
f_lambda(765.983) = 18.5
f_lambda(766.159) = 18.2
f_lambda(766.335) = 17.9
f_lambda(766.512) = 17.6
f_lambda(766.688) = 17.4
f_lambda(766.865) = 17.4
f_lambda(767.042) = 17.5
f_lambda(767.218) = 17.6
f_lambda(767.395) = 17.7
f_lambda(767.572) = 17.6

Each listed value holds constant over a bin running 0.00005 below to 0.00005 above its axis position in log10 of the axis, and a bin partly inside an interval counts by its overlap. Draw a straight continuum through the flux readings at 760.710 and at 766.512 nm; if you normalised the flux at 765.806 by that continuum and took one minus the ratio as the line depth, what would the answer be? -0.056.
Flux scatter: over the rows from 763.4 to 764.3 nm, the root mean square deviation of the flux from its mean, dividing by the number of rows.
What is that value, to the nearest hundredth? 0.16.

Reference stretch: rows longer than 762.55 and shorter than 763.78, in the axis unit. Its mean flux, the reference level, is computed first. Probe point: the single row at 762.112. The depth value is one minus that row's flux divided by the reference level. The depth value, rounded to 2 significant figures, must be -0.011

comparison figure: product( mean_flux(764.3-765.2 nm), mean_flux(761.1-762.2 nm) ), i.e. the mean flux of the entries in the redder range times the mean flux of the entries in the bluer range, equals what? 338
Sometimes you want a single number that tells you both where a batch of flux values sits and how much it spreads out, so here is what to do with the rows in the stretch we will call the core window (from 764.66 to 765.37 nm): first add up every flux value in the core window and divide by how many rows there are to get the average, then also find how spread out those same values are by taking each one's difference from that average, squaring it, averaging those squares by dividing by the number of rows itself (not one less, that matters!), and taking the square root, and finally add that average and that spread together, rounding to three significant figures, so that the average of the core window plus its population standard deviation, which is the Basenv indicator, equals 18.6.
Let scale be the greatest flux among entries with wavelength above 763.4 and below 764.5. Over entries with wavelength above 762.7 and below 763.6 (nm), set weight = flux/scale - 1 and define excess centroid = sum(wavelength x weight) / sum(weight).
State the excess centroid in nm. 763.01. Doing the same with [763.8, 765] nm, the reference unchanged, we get 764.12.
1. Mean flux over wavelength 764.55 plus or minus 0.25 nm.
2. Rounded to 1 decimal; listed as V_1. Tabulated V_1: 18.0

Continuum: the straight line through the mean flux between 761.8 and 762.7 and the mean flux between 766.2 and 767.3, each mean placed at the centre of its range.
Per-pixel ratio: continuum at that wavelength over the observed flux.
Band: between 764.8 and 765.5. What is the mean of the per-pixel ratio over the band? 0.97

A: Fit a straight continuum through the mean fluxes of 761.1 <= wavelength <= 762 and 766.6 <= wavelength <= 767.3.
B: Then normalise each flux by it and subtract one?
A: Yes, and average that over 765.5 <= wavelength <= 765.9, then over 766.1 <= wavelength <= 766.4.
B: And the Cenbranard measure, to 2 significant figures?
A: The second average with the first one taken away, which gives -0.030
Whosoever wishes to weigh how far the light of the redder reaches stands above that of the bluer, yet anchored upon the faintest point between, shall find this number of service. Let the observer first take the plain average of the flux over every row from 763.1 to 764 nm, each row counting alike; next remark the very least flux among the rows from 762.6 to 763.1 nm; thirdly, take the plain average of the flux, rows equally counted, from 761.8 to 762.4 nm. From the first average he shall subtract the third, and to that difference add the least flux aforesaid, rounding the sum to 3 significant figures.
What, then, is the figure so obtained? 18.2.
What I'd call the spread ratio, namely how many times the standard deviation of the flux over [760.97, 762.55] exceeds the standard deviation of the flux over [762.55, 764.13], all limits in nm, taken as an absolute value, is 0.30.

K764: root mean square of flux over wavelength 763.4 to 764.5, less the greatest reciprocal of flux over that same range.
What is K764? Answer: 17.9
